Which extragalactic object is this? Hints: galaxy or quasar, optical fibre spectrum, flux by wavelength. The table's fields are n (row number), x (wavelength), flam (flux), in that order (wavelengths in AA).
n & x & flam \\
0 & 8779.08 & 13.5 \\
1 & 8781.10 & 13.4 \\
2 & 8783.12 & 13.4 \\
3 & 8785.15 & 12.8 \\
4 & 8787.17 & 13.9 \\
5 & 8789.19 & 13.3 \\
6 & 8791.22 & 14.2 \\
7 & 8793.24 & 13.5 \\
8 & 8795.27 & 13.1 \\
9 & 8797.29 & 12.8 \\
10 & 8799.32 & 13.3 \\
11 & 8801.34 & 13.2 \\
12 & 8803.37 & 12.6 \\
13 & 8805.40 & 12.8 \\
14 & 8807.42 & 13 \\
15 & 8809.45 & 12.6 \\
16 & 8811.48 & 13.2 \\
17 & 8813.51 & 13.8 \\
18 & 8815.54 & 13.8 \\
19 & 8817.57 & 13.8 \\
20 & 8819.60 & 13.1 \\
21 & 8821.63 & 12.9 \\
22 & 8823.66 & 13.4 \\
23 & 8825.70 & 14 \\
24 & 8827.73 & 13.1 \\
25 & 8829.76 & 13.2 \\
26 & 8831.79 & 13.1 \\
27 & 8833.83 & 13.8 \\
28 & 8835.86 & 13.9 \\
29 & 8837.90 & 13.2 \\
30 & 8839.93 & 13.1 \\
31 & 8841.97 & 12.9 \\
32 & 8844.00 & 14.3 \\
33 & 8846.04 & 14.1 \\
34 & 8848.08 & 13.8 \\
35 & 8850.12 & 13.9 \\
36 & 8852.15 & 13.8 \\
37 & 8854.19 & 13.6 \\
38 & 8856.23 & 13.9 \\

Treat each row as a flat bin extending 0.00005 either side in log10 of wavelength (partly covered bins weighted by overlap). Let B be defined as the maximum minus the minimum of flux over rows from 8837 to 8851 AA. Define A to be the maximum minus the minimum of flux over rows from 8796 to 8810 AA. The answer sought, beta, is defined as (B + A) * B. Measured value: 2.94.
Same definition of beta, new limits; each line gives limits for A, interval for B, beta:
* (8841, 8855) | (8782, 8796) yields 3.92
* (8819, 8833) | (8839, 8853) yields 3.50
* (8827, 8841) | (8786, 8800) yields 3.08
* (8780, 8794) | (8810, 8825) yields 2.07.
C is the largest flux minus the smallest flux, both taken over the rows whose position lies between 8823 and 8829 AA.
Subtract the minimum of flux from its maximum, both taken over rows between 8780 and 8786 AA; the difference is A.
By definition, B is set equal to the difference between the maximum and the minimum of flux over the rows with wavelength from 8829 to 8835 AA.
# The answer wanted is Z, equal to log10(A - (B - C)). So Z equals -0.1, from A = 0.60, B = 0.70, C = 0.9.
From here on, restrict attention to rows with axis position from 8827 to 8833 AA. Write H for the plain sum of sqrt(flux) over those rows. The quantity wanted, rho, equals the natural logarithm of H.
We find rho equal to 2.39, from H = 10.9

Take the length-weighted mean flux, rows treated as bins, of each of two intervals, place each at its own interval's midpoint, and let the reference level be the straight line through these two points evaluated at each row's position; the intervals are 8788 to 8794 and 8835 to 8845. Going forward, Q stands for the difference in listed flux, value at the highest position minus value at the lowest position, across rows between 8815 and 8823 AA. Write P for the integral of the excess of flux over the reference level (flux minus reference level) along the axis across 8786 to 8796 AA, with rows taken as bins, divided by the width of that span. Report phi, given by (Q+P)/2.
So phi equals -0.5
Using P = -0.1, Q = -0.9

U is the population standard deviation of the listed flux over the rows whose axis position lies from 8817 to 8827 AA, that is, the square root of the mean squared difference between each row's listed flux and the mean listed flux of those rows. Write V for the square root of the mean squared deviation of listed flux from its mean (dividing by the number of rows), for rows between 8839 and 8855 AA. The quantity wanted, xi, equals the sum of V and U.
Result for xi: 0.86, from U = 0.41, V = 0.446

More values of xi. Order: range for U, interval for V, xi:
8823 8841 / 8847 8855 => 0.46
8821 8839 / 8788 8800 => 0.81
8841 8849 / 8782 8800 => 0.97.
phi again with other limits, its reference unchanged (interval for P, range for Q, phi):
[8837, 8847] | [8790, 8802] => -0.5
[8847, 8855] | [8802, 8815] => 0.8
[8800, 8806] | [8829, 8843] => -0.5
